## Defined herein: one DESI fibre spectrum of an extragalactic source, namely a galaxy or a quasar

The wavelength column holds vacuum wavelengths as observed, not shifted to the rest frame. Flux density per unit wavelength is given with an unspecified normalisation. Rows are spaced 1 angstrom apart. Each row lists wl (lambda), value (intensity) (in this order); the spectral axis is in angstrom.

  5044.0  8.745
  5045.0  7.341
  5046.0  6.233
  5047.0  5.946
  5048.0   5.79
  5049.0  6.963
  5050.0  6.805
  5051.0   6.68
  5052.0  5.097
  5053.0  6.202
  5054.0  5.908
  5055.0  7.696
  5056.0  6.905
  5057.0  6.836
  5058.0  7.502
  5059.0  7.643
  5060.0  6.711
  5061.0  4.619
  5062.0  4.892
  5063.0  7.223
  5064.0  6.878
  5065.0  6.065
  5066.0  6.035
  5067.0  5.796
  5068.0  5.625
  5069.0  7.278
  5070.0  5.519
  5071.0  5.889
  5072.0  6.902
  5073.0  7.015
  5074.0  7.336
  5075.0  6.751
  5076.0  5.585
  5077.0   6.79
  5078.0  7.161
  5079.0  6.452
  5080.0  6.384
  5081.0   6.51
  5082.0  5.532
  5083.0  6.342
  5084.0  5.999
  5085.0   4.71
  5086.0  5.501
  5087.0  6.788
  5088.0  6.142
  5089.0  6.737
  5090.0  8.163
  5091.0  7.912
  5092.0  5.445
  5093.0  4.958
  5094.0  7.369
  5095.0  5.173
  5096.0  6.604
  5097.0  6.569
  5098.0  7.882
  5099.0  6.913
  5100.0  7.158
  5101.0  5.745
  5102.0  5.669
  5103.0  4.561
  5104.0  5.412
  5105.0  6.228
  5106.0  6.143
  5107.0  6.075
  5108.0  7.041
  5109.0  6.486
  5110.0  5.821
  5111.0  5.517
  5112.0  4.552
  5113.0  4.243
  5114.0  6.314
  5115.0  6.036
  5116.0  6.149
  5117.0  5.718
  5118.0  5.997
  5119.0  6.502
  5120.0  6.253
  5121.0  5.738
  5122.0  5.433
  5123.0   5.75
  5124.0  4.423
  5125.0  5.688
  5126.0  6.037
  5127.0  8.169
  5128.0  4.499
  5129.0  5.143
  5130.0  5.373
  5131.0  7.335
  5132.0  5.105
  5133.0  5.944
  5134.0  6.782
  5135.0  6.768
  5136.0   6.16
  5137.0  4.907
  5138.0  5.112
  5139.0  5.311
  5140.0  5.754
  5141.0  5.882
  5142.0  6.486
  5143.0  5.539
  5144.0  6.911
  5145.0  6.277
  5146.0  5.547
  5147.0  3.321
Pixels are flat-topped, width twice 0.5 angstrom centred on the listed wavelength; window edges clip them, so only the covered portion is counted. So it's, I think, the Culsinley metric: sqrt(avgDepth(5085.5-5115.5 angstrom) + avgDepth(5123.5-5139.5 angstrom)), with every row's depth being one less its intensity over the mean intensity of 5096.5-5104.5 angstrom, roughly 0.285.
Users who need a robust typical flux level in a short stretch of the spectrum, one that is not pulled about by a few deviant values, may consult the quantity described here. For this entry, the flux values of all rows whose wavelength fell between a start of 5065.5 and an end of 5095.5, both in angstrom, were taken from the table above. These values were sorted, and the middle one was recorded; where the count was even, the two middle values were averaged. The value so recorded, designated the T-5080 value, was 6.36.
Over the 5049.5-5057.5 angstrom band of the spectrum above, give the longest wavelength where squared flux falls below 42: 5054.0 angstrom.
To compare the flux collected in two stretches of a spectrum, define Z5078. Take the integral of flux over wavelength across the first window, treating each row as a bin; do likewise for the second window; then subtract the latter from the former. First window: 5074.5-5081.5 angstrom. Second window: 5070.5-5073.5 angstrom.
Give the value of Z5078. 26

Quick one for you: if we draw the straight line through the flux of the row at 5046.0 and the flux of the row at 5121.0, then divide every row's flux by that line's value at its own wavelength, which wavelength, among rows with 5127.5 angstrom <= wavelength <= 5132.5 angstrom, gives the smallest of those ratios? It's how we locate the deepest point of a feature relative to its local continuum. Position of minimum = 5128.0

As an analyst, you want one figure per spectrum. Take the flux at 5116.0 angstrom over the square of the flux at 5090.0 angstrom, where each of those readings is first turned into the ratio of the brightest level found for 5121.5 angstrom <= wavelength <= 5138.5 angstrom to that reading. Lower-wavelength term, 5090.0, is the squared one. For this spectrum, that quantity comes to 1.3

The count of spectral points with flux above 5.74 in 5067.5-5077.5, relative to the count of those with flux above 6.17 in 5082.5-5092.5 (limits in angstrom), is 1.4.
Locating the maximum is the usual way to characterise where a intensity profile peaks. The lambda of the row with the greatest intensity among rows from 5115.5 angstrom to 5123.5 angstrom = 5119.0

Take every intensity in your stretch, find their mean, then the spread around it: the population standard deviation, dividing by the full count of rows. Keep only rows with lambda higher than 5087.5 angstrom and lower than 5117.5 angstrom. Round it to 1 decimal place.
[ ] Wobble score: 1.0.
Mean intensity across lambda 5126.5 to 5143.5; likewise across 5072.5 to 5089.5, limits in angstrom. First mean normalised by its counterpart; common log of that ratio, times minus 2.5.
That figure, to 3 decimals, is 0.078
